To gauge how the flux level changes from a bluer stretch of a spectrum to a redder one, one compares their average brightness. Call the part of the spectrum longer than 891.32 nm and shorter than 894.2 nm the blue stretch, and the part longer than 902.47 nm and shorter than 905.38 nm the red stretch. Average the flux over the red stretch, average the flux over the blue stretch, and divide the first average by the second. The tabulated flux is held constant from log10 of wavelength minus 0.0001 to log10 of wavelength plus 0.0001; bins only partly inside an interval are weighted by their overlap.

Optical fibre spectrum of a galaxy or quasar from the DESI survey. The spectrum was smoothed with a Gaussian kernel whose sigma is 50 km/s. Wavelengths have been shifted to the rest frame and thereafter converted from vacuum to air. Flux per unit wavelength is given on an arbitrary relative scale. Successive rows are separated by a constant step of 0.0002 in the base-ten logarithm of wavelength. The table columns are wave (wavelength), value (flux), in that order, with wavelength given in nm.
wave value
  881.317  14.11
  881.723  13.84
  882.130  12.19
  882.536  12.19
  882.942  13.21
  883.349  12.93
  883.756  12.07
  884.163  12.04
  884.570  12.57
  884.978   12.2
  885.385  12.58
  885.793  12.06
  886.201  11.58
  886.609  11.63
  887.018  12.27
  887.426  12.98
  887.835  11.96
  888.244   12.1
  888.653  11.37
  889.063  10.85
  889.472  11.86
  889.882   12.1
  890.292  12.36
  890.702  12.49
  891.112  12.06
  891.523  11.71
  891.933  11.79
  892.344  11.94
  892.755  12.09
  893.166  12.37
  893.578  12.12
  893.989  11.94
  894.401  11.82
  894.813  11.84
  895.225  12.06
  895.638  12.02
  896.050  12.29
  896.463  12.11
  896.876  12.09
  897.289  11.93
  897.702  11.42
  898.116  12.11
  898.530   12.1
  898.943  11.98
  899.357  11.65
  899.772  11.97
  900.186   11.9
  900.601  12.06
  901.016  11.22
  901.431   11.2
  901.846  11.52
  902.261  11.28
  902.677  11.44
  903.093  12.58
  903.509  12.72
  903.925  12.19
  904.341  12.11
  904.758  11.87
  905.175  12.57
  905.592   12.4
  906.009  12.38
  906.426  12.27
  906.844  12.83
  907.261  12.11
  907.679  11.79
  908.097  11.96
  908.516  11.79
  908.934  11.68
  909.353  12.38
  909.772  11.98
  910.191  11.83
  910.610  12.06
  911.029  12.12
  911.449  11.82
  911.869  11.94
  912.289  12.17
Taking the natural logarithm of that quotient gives 0.018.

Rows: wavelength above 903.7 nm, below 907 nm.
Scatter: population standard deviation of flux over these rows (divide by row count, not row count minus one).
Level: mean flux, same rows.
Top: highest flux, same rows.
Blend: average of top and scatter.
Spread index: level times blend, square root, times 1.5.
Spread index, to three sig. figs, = 13.5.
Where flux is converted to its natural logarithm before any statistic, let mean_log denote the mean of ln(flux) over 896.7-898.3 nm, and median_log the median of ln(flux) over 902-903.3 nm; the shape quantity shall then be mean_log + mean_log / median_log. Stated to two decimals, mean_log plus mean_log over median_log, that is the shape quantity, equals 3.49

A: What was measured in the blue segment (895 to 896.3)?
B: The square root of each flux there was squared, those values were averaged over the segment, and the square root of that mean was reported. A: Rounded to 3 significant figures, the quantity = 3.48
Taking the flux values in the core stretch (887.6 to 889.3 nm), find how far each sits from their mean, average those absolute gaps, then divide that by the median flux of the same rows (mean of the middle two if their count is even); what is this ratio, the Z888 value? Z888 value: 0.039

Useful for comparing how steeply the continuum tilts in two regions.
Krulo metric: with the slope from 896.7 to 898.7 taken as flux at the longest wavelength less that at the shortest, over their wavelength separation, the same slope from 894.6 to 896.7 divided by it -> 27.1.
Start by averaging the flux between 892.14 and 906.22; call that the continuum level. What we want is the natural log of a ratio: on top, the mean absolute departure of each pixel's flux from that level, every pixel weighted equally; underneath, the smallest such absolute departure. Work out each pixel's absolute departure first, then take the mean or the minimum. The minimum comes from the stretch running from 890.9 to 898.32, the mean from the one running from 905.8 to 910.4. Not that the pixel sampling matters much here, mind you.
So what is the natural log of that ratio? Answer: 1.9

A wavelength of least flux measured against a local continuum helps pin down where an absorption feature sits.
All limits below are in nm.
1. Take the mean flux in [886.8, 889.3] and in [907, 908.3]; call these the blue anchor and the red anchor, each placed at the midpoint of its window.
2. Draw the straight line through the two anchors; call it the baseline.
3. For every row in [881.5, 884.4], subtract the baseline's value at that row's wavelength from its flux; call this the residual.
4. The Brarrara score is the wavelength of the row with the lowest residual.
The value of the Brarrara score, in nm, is 884.163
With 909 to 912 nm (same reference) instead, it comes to 911.449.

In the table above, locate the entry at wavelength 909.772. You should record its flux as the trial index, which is 11.98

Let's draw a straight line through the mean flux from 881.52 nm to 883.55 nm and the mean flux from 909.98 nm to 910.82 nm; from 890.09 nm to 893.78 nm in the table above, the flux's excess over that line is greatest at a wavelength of 890.702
